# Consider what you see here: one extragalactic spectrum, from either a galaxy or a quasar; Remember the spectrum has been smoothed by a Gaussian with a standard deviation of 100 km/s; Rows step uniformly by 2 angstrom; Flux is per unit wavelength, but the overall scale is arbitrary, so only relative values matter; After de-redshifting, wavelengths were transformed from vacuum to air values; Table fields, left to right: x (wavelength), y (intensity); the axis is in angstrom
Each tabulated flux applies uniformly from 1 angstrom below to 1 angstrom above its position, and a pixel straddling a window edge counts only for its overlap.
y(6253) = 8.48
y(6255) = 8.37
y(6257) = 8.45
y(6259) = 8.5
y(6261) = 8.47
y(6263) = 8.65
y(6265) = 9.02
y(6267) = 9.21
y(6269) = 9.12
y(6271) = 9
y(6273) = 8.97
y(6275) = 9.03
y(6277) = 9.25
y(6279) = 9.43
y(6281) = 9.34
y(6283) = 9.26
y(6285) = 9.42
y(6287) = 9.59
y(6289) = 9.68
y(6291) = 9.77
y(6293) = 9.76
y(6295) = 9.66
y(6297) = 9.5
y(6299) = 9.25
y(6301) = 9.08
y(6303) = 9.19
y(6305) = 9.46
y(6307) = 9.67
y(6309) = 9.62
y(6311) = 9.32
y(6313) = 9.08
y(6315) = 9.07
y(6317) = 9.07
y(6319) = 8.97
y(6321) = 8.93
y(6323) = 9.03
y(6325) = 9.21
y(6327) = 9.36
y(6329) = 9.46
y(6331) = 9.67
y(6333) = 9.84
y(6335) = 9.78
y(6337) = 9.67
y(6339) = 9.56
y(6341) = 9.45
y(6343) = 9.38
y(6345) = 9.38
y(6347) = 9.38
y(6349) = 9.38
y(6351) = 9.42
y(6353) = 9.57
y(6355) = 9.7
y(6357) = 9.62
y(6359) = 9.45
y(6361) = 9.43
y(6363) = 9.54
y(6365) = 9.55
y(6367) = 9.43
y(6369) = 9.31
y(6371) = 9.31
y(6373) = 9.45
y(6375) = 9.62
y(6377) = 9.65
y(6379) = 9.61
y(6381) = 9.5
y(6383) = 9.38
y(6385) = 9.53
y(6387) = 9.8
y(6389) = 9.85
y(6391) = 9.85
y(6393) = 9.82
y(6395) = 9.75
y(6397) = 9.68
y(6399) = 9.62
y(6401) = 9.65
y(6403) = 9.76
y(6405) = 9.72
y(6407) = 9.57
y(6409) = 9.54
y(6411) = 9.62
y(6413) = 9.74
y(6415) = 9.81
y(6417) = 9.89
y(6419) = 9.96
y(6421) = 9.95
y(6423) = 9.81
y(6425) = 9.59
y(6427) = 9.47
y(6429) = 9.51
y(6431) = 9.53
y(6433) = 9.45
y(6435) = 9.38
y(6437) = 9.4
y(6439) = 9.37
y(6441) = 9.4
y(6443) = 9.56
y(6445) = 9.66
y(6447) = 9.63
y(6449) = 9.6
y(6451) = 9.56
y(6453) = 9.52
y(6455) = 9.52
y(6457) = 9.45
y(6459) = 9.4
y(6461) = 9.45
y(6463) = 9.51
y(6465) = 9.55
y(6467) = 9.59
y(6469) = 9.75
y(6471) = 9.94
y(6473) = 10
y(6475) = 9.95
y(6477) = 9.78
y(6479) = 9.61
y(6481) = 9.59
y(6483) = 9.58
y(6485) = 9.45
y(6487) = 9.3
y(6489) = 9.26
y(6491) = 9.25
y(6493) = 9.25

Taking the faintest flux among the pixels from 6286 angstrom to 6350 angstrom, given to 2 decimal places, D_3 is 8.93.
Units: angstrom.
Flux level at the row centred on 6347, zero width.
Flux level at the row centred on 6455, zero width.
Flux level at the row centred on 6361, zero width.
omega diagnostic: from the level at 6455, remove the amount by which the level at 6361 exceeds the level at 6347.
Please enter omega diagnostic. 9.5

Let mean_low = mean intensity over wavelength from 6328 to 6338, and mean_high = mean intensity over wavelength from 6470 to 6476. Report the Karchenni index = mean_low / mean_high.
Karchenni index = 0.97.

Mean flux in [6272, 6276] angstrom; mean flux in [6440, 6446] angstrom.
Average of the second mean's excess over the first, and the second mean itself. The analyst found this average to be 5.0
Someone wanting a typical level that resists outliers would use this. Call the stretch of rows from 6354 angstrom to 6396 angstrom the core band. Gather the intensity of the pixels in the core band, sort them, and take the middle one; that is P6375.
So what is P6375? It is 9.55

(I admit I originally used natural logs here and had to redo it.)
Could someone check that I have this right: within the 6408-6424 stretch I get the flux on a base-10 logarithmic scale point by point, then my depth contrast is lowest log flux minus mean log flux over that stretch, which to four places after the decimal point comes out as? -0.0112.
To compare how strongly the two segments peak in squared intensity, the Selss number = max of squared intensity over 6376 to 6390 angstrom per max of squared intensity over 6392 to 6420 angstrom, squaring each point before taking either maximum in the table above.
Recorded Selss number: 0.98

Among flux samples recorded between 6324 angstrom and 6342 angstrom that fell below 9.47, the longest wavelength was 6341 angstrom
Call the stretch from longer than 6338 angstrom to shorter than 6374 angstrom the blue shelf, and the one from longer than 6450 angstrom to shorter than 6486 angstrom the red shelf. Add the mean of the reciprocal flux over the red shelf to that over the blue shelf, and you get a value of 0.210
